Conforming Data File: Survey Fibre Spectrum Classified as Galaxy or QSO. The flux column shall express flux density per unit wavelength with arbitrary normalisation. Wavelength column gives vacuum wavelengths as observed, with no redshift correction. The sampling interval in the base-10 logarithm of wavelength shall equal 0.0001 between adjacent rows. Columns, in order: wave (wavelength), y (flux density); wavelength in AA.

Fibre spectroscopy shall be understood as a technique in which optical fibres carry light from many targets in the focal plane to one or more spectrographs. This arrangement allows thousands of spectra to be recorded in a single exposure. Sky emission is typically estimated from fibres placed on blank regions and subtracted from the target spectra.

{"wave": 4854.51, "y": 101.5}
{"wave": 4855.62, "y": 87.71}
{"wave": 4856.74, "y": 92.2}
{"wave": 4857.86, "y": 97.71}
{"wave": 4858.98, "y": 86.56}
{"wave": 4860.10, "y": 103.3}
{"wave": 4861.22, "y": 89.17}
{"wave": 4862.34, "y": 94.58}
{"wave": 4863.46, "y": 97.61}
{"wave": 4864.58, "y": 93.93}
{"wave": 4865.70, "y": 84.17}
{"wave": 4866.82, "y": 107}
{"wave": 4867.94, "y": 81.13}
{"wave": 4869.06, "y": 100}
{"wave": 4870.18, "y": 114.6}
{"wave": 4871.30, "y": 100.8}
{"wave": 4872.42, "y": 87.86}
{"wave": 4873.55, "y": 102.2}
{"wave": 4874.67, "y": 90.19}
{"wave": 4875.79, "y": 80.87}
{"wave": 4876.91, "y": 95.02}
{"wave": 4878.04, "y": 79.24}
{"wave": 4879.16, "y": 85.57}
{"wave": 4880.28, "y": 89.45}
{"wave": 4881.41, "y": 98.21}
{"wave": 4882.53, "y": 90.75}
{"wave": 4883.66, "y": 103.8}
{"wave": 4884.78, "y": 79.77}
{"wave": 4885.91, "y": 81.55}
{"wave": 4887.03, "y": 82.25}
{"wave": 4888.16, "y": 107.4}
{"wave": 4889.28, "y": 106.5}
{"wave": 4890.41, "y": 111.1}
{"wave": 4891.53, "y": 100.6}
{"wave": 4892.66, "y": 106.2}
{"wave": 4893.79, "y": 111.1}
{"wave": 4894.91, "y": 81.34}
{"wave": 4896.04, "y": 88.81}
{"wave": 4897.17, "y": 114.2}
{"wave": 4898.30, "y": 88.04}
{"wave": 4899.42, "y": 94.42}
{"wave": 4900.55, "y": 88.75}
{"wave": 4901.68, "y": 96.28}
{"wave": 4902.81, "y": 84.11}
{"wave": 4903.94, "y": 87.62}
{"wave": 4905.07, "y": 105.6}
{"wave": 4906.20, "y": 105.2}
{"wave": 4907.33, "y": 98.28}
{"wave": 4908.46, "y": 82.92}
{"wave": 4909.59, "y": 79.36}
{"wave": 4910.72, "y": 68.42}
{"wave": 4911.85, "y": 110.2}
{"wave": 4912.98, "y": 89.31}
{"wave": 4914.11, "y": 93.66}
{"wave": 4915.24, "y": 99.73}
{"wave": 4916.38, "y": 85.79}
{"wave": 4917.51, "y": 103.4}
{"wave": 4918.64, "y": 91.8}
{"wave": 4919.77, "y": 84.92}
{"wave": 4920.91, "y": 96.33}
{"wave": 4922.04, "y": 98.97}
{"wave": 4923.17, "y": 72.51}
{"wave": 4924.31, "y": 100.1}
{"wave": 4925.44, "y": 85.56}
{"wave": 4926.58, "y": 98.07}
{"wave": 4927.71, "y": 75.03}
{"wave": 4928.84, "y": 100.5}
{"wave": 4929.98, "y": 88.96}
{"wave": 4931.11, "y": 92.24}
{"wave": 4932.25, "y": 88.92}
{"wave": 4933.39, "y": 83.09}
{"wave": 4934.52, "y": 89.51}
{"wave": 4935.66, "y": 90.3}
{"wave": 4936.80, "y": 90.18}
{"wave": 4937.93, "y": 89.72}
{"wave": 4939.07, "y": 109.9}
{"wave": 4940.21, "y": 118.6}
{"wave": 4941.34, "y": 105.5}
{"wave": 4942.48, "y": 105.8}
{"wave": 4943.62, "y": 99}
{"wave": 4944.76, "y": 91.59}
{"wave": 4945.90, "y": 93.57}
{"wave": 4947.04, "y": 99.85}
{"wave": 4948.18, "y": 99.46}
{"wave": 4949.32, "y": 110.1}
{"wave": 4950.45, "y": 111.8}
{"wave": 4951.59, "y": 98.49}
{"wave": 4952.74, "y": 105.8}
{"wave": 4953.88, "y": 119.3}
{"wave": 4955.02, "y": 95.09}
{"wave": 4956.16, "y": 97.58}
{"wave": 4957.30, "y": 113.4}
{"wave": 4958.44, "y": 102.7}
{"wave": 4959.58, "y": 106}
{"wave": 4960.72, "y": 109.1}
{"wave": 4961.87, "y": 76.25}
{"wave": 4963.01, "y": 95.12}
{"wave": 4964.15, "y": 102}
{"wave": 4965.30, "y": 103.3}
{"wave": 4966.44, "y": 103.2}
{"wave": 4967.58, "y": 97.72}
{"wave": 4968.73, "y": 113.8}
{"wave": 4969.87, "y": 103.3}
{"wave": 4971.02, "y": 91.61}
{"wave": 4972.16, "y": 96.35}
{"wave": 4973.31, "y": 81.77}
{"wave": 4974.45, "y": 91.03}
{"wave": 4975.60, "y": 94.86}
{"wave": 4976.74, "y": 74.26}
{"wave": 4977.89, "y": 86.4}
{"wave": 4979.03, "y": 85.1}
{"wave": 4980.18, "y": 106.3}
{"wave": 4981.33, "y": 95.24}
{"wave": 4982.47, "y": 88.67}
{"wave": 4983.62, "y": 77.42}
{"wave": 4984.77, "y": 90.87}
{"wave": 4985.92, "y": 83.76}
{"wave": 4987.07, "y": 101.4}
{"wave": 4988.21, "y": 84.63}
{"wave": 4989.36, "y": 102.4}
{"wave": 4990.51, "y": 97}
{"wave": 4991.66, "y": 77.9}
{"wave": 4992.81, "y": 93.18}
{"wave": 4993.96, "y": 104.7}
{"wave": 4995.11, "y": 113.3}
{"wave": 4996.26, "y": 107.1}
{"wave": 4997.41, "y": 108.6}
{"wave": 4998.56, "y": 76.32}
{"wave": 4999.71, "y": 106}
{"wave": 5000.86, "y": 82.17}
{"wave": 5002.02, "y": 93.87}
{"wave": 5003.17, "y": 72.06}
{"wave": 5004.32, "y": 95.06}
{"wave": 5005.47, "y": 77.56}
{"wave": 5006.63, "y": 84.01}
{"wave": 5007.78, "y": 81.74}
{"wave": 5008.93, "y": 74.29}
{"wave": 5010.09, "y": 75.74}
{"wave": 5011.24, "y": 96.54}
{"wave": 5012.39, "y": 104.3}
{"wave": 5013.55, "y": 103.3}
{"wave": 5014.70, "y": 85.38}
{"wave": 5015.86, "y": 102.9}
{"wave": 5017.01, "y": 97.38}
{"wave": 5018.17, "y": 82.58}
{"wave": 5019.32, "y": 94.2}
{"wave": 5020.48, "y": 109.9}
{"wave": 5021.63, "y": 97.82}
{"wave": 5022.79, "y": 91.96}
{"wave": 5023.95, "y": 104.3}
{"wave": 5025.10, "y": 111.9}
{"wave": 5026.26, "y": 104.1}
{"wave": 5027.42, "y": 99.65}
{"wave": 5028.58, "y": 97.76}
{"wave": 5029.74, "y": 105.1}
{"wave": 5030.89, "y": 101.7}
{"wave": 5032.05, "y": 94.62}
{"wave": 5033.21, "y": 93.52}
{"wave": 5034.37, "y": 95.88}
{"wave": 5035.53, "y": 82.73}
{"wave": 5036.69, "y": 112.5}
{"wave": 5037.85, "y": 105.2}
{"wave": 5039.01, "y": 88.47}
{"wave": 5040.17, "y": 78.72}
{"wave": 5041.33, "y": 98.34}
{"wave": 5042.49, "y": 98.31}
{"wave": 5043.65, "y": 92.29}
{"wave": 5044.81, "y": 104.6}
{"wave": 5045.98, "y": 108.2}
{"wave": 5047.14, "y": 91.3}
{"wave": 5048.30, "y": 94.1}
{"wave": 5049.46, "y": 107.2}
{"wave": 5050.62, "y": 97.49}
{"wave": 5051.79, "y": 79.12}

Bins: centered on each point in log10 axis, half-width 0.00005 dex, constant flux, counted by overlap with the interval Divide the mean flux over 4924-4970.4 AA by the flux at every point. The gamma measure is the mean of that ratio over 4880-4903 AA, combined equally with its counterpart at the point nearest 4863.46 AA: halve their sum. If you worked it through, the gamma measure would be 1.03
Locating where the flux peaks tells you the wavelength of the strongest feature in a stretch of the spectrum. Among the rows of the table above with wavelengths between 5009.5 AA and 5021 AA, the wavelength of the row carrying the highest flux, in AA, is 5020.48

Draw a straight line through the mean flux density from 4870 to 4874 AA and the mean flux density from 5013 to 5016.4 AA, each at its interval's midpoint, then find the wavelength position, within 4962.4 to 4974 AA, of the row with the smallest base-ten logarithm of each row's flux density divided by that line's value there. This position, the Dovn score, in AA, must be 4973.31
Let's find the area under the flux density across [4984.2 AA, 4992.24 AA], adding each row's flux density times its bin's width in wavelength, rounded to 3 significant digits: 733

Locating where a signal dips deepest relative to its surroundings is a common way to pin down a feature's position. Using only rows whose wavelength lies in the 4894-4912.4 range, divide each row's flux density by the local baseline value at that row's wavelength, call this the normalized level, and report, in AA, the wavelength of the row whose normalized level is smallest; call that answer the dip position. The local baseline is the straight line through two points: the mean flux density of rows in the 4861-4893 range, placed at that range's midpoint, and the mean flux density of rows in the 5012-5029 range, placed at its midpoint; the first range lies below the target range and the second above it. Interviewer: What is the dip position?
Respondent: 4910.72 AA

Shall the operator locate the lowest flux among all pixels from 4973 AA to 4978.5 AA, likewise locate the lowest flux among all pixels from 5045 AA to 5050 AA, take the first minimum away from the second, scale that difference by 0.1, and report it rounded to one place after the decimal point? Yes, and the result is 1.7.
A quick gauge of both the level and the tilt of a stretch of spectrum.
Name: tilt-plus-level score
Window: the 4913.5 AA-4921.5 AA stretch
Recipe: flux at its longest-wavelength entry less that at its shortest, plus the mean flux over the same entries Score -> 96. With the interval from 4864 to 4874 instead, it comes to 105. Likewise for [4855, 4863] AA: 100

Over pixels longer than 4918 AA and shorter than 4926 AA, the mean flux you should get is 90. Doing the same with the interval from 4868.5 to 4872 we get 105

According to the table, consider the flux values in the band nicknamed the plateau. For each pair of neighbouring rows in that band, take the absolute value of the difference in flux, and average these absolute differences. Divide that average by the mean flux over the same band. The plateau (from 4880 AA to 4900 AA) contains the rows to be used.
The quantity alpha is 0.12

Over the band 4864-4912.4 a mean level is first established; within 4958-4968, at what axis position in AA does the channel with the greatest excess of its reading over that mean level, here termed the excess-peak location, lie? 4960.72 AA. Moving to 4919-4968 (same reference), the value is 4953.88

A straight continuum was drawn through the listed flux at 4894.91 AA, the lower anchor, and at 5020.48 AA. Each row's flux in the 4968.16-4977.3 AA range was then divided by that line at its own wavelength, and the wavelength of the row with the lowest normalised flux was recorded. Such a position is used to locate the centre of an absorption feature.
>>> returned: 4976.74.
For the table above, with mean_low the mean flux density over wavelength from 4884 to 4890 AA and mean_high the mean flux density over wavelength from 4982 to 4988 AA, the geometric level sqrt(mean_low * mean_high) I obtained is 90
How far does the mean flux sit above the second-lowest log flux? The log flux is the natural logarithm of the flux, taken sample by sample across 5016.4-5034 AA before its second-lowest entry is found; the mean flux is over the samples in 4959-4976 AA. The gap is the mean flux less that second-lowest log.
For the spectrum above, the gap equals 93.2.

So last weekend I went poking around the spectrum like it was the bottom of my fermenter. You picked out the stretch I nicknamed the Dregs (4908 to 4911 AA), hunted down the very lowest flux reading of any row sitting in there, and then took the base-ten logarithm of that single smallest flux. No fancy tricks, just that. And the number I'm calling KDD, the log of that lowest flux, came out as 1.84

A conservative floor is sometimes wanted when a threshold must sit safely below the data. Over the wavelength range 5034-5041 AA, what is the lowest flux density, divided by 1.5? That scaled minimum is 52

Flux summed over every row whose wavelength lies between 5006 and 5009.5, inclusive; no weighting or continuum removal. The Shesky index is 240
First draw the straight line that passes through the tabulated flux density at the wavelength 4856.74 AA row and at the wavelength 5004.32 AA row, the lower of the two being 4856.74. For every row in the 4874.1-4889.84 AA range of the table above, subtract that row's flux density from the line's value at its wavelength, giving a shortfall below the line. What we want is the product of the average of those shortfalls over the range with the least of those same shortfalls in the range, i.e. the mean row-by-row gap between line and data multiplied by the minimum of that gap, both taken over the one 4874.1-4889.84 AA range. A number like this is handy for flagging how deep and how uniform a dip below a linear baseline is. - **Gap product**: -28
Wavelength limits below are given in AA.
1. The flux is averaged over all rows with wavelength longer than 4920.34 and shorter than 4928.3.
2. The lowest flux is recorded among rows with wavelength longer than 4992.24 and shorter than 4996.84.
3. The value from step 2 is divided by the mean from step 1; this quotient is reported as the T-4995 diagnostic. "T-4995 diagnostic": 1.04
